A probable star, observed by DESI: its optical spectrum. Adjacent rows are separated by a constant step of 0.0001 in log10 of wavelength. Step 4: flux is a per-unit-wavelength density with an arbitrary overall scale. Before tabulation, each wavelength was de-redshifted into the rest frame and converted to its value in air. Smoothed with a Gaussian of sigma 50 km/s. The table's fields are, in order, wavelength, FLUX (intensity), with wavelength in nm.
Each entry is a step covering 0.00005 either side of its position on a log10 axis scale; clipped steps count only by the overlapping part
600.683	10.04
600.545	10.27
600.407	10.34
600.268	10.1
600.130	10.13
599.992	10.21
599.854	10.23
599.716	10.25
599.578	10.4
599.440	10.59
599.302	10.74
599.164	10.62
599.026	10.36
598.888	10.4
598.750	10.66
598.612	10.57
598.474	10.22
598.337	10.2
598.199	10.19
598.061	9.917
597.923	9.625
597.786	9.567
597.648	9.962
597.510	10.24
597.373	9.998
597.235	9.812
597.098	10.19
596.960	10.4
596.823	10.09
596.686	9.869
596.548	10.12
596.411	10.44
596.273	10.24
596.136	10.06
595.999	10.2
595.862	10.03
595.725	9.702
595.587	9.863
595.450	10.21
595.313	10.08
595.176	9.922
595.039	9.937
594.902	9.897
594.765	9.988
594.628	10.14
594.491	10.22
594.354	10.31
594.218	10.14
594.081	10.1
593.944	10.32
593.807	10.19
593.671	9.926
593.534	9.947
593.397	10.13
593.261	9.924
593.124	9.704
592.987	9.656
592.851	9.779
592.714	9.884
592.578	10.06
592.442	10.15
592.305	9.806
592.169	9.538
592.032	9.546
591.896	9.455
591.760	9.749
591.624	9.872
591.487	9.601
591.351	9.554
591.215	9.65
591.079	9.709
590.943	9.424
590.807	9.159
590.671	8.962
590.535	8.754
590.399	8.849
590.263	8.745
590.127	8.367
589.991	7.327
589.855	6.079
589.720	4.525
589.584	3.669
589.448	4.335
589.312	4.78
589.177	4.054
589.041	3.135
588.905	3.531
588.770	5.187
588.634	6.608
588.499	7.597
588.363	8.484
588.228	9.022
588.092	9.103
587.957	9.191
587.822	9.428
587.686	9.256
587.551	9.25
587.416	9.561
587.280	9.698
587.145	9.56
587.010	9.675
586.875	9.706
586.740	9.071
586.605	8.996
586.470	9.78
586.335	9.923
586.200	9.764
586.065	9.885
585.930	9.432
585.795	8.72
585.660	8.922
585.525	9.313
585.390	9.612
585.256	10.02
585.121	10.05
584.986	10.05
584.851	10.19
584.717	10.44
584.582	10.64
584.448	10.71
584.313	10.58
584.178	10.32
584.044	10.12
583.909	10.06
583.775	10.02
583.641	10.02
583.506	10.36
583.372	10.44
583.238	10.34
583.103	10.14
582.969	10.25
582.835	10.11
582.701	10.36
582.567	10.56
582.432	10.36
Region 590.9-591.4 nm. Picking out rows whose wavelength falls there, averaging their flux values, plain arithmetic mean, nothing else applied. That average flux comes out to 9.6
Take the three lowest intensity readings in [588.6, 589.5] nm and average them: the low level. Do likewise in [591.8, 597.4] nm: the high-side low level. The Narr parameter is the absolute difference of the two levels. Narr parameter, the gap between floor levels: 5.9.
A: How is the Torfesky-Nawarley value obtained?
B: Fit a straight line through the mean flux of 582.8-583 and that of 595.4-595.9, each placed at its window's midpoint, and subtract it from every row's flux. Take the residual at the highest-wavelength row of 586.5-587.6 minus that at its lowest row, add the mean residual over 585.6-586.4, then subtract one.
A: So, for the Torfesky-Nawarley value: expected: -1.41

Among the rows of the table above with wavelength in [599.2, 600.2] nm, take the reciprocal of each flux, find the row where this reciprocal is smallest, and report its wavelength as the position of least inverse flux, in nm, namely 599.302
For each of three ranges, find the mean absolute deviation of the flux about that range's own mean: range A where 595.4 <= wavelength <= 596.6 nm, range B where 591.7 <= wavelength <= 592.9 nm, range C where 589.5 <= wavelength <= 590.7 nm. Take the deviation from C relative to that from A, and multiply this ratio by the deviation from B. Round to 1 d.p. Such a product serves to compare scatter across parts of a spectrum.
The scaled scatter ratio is 1.8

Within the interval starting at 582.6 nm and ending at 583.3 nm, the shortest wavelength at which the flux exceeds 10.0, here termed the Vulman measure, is 582.701 nm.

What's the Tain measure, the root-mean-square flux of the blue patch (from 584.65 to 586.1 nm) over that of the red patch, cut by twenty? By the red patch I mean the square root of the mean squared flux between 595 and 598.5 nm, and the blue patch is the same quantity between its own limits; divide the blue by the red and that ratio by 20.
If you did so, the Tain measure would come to 0.048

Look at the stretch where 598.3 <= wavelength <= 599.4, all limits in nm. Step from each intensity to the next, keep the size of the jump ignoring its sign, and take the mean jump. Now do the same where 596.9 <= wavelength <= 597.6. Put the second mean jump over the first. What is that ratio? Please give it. 1.56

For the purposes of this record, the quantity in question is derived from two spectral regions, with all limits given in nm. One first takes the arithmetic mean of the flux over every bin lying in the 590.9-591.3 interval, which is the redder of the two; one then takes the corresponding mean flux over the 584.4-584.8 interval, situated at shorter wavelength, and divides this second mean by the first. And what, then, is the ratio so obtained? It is 1.10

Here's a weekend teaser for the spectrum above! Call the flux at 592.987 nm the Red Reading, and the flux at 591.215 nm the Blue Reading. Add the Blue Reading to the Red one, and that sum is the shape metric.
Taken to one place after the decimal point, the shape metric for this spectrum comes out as 19.3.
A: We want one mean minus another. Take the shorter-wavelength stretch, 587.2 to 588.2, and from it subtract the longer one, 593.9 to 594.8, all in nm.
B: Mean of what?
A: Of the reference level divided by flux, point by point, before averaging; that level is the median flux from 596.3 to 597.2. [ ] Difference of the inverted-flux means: 0.09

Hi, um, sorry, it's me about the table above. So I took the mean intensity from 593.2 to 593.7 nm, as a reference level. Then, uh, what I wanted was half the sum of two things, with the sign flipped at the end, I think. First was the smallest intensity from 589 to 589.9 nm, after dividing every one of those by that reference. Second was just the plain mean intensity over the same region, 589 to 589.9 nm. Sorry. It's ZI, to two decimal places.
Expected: -2.34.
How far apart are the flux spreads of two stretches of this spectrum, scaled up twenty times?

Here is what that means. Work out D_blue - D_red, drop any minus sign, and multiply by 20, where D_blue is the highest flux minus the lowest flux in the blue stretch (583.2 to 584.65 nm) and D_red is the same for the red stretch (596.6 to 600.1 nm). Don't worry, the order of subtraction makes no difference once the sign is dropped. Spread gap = 10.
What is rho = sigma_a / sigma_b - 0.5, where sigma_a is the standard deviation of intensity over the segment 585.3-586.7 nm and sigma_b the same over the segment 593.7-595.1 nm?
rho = 2.5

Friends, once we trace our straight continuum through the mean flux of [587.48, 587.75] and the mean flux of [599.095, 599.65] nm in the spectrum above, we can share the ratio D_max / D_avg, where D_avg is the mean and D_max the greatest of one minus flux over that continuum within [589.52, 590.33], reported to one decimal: 1.9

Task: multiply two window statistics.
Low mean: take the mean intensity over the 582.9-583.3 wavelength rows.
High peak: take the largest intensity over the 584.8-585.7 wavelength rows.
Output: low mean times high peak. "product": 104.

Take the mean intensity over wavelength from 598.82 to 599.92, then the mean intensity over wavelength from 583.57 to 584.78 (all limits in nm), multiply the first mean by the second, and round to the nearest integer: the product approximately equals 108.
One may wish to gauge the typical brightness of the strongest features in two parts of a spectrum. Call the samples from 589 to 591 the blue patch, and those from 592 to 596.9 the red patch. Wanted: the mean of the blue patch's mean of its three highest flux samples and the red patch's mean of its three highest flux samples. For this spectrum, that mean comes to 9.8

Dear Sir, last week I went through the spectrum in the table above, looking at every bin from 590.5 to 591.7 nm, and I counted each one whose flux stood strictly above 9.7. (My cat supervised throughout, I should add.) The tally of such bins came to 2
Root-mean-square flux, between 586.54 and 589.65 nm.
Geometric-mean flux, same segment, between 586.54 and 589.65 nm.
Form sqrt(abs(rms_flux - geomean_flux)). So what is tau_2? 0.92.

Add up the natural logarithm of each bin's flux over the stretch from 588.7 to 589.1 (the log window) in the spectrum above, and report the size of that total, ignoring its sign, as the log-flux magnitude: 4.05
